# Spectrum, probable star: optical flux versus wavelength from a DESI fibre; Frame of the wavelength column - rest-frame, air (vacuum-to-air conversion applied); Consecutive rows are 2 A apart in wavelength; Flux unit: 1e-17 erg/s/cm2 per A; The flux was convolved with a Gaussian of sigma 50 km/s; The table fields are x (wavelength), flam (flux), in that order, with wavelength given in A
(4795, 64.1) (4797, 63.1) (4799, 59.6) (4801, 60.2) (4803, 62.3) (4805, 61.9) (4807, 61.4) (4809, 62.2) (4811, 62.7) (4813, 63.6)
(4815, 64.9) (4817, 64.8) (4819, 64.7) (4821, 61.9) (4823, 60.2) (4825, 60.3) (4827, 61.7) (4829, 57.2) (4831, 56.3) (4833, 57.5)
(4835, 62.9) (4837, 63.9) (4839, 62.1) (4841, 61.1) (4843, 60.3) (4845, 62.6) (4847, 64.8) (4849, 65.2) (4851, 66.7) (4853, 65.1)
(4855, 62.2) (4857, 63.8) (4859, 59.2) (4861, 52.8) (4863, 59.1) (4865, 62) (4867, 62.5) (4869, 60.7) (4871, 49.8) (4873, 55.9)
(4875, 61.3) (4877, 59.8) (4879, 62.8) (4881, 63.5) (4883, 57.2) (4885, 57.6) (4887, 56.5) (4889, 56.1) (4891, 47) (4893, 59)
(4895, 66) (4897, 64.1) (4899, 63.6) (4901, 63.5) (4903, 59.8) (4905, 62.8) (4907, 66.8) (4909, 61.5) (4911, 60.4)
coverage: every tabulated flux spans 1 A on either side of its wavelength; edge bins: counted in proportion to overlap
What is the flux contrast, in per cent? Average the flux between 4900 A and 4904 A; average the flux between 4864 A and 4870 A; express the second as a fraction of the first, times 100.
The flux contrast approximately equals 100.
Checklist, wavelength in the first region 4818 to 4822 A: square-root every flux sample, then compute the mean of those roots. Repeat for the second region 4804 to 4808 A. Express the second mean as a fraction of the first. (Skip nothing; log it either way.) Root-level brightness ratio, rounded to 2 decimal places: 0.99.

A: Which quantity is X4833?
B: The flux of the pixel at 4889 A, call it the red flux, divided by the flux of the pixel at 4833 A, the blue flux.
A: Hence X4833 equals 0.98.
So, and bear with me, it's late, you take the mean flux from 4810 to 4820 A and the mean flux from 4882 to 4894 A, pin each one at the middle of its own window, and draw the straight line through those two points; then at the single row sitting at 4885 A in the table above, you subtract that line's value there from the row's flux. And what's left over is 1.7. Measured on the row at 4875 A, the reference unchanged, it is 4.2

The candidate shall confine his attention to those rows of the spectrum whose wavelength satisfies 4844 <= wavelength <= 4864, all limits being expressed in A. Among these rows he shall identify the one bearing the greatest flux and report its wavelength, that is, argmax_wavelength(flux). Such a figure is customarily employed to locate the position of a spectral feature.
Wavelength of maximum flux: 4851 A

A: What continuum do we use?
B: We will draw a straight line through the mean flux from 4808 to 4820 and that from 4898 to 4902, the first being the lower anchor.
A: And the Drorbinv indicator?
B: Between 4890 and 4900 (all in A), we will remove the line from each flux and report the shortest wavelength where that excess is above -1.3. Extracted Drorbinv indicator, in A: 4895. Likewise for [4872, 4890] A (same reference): 4879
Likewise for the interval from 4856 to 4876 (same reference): 4857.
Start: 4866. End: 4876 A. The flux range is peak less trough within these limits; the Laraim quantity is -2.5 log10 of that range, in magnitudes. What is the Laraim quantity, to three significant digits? -2.76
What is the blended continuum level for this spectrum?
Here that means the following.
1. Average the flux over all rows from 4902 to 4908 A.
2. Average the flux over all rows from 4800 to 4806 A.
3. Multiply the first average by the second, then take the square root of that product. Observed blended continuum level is 62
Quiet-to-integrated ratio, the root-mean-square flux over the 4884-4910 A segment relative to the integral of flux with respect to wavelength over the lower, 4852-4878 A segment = 0.0391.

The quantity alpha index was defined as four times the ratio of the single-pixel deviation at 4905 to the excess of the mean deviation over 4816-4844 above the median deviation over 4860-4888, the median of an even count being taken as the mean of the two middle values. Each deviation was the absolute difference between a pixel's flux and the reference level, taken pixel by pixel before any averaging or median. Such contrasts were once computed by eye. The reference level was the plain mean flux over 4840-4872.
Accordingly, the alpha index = -55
